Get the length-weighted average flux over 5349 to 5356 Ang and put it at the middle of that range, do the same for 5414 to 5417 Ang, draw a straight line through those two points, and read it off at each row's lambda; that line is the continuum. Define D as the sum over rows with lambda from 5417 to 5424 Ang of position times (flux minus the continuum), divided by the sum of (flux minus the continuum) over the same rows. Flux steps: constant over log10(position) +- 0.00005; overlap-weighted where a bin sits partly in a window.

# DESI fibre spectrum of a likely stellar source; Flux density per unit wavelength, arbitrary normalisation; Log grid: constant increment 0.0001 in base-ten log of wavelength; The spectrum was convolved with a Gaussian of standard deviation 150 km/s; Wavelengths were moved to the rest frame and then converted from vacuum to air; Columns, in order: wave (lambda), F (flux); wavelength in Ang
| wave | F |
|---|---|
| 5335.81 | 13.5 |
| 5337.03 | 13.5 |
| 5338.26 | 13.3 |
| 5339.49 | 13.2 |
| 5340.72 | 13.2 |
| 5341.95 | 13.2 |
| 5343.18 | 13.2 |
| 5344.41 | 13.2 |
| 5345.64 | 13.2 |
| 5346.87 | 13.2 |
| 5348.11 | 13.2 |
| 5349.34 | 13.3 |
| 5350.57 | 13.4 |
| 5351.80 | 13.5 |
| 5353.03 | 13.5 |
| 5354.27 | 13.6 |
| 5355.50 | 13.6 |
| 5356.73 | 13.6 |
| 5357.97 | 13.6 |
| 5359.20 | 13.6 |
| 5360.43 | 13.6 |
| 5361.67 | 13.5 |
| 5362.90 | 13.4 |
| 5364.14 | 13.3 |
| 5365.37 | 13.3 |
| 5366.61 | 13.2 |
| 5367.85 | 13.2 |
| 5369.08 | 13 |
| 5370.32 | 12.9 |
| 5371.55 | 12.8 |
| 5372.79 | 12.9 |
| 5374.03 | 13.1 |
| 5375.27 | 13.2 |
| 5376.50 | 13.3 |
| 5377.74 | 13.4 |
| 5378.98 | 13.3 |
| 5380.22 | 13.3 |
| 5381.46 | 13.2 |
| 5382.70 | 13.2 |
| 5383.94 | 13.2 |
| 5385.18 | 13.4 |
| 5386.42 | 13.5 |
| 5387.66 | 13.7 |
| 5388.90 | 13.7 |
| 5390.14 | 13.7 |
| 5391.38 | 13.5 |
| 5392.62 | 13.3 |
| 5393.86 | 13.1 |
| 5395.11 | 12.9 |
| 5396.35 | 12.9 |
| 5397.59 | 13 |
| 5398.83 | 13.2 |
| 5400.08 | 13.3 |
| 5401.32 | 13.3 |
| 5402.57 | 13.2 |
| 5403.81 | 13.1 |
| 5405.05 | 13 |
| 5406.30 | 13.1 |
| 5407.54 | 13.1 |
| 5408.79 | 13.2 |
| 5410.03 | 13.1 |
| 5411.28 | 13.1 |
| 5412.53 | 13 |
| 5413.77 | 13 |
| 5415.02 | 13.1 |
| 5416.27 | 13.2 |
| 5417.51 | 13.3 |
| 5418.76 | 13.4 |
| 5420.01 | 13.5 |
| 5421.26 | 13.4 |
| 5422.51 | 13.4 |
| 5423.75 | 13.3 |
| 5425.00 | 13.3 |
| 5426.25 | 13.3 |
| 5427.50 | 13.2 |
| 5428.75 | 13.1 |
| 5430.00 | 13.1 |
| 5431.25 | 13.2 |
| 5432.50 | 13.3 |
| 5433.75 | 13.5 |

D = 5420.7 Ang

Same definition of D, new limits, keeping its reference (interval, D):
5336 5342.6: 5340.0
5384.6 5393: 5388.8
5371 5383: 5374.4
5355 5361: 5358.1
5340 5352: 5344.9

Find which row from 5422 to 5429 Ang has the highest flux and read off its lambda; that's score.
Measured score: 5422.51 Ang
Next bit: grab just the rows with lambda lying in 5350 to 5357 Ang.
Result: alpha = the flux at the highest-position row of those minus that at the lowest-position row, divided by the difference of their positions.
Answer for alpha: 0.03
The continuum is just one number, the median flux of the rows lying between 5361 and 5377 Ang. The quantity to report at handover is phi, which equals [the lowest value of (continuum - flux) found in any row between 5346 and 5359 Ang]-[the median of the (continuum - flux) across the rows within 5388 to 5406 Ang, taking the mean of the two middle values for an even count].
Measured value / -0.40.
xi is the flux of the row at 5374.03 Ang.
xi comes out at 13.1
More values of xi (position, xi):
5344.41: 13.2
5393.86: 13.1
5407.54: 13.1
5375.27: 13.2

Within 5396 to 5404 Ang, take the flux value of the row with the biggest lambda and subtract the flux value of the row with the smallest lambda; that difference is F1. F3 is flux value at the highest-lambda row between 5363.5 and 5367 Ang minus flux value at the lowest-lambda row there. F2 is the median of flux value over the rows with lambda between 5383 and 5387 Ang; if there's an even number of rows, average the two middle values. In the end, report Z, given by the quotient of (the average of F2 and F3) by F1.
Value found 33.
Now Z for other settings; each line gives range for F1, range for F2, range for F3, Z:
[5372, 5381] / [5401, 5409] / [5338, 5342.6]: 16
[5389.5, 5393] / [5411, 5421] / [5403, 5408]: -16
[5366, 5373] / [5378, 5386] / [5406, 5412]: -22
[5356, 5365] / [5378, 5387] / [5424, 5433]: -22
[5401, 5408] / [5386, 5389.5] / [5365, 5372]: -33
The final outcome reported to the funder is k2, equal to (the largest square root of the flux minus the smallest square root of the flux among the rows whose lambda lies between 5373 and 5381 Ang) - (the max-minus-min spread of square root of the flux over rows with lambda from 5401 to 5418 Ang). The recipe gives 0.000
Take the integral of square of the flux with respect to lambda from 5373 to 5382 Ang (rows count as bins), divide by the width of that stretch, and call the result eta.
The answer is 175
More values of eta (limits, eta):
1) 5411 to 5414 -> 170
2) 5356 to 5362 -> 185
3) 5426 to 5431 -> 173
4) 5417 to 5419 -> 178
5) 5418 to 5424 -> 180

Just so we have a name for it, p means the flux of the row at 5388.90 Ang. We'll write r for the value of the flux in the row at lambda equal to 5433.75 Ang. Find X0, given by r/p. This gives 0.99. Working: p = 13.7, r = 13.5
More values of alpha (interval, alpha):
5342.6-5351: 0.03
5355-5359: 0.00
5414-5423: 0.04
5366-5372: -0.08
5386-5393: -0.03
